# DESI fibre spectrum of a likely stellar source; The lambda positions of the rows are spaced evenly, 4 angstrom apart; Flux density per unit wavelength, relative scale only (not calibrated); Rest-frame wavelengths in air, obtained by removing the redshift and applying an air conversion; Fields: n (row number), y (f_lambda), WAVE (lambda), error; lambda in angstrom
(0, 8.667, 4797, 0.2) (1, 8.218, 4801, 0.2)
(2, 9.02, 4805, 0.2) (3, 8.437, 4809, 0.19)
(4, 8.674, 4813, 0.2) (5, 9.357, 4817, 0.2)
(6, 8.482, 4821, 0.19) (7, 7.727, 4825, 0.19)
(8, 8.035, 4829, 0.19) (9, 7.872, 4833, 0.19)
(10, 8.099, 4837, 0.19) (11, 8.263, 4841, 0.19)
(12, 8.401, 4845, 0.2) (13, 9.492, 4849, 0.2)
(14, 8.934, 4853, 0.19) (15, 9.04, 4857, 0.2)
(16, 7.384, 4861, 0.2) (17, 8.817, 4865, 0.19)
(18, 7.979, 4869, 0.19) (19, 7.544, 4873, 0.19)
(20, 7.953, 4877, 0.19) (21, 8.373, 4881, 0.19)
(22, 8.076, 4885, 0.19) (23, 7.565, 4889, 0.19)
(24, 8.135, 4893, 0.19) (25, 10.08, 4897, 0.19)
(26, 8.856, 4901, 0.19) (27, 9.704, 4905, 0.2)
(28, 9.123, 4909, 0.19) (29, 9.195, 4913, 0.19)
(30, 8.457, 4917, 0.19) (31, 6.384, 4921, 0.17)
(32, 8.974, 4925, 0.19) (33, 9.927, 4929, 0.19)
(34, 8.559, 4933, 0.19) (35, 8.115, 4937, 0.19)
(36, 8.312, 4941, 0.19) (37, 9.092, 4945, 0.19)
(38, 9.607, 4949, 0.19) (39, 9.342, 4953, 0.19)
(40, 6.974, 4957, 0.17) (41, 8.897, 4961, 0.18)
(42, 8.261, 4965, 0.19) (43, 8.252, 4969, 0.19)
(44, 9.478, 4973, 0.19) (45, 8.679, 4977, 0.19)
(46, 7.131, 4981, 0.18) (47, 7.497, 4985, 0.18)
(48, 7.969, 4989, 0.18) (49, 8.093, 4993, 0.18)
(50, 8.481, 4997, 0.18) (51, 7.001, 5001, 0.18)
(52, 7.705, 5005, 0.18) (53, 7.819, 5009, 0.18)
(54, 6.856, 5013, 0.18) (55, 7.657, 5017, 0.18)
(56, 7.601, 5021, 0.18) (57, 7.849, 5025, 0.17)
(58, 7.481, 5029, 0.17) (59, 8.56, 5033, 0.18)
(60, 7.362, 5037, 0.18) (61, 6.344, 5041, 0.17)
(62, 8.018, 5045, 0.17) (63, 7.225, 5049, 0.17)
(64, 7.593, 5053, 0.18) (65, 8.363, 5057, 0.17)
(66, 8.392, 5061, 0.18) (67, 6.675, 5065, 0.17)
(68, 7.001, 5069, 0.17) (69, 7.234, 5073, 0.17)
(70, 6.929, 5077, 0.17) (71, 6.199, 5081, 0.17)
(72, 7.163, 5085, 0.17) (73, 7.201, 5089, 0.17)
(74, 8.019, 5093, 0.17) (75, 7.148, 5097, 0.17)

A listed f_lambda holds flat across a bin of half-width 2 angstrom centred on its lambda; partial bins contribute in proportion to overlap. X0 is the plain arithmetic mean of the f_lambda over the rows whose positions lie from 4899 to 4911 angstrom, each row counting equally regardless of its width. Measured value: 9.23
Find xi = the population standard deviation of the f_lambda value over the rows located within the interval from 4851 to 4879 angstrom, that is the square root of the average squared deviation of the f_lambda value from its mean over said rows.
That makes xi 0.63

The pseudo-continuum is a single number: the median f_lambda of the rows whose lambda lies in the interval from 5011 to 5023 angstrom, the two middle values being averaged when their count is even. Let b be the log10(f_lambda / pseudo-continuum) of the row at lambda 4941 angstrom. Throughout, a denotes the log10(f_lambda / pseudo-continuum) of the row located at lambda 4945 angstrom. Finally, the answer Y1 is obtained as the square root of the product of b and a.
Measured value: 0.055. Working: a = 0.078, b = 0.04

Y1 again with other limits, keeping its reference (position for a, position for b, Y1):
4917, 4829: 0.033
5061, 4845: 0.043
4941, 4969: 0.037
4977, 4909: 0.068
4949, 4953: 0.095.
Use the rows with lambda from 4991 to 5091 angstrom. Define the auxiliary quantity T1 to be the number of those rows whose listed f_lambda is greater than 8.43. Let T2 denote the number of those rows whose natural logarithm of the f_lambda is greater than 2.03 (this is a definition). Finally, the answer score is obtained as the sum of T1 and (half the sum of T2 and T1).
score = 8.0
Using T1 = 2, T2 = 10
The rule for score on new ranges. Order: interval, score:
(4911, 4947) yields 13.0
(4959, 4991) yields 7.5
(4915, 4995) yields 23.0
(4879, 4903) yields 5.5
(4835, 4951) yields 35.0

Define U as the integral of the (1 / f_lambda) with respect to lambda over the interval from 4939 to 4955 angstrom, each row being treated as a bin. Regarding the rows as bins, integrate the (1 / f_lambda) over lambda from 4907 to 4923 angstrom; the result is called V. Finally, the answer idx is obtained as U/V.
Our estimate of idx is 0.89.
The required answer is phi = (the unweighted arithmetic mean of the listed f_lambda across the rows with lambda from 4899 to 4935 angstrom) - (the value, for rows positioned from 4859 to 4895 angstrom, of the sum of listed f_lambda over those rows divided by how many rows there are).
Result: 0.8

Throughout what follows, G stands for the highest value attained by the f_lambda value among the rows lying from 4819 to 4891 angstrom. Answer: 9.492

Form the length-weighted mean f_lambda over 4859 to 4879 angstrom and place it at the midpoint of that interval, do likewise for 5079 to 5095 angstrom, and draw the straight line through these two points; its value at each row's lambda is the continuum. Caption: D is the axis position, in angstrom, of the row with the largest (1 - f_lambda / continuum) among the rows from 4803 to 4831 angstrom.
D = 4825 angstrom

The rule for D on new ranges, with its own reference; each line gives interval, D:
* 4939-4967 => 4957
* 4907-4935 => 4921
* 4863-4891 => 4873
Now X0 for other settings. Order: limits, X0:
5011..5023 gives 7.37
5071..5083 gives 6.79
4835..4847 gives 8.25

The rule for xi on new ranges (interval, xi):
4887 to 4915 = 0.80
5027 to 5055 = 0.64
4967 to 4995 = 0.71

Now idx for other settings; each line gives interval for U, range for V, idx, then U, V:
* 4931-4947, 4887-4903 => 1.01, 1.88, 1.87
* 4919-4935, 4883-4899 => 1.02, 1.94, 1.91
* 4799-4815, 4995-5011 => 0.90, 1.87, 2.07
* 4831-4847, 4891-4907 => 1.12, 1.96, 1.75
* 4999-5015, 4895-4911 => 1.29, 2.19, 1.70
